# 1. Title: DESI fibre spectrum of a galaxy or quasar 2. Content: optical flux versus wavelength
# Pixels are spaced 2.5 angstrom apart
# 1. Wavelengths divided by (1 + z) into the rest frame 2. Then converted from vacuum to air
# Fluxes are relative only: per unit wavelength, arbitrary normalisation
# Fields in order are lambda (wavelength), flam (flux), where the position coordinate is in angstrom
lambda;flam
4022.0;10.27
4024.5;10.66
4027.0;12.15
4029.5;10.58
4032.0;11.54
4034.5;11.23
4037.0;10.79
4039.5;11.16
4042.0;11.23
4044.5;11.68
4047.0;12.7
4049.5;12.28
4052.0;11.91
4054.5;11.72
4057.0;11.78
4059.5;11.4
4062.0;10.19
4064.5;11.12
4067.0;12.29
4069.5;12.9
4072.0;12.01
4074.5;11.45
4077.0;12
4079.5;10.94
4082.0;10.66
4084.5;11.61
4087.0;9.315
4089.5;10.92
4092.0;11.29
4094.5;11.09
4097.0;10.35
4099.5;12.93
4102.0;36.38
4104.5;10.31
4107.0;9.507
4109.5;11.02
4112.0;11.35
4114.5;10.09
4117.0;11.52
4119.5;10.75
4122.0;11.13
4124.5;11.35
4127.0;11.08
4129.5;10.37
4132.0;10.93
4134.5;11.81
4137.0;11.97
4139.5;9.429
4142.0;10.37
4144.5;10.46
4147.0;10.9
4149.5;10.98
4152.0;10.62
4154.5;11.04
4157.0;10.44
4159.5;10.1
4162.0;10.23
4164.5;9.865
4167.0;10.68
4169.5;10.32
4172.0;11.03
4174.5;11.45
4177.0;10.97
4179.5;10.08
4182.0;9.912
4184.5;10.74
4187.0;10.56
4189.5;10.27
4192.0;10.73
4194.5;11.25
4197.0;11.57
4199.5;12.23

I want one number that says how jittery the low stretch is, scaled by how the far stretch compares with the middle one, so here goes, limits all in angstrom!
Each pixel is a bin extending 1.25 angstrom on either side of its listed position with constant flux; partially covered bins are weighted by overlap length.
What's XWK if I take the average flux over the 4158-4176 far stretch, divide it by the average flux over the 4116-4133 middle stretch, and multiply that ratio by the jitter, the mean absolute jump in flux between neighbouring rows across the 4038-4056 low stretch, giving 0.4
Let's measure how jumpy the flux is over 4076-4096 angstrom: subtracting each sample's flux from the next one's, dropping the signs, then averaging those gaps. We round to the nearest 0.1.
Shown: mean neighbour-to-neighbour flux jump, 1.0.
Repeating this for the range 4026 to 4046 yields 0.6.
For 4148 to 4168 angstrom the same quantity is 0.4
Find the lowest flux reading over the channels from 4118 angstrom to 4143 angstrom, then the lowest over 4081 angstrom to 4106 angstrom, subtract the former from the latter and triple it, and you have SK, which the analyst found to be 0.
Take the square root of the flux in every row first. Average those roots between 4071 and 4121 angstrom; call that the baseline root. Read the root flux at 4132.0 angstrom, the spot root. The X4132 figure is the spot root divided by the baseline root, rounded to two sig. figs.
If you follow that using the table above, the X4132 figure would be 0.96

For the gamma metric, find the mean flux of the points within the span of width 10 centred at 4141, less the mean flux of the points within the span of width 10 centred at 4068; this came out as -1.5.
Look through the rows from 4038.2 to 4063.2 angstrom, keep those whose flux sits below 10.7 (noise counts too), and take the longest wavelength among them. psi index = 4062.0 angstrom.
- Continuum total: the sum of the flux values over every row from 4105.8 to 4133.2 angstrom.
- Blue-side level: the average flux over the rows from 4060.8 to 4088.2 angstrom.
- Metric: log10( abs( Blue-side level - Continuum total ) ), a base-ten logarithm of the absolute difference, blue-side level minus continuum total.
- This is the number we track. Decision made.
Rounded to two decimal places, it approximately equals 2.03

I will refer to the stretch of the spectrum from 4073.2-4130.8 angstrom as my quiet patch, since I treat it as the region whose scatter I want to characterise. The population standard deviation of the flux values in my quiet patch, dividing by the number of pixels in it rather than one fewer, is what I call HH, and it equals 5.24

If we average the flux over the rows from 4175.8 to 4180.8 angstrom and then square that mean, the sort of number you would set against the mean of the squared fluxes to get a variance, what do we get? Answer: 111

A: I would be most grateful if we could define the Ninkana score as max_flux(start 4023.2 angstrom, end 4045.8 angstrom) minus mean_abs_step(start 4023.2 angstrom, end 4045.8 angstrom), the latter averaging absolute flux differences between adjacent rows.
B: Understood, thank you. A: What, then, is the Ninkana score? 11.4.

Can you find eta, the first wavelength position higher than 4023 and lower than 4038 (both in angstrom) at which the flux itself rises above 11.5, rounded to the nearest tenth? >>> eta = 4027.0 angstrom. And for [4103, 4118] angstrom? 4117.0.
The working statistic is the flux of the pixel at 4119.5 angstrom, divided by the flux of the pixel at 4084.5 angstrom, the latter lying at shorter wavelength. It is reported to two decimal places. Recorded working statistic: 0.93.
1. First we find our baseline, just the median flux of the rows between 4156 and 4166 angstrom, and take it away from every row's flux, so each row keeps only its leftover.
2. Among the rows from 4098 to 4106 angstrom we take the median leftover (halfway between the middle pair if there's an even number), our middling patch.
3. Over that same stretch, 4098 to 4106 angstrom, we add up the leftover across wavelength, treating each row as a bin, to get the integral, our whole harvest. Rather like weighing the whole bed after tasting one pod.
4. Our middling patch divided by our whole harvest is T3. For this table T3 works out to 0.04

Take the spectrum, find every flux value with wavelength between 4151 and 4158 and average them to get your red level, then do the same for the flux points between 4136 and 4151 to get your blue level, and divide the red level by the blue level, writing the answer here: 1.00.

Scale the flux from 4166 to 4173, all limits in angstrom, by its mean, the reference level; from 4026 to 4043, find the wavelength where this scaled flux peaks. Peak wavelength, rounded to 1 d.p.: 4027.0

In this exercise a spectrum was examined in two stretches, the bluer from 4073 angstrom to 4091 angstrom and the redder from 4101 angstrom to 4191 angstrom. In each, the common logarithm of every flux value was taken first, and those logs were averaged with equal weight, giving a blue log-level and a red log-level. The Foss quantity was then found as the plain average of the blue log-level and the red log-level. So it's 1.04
